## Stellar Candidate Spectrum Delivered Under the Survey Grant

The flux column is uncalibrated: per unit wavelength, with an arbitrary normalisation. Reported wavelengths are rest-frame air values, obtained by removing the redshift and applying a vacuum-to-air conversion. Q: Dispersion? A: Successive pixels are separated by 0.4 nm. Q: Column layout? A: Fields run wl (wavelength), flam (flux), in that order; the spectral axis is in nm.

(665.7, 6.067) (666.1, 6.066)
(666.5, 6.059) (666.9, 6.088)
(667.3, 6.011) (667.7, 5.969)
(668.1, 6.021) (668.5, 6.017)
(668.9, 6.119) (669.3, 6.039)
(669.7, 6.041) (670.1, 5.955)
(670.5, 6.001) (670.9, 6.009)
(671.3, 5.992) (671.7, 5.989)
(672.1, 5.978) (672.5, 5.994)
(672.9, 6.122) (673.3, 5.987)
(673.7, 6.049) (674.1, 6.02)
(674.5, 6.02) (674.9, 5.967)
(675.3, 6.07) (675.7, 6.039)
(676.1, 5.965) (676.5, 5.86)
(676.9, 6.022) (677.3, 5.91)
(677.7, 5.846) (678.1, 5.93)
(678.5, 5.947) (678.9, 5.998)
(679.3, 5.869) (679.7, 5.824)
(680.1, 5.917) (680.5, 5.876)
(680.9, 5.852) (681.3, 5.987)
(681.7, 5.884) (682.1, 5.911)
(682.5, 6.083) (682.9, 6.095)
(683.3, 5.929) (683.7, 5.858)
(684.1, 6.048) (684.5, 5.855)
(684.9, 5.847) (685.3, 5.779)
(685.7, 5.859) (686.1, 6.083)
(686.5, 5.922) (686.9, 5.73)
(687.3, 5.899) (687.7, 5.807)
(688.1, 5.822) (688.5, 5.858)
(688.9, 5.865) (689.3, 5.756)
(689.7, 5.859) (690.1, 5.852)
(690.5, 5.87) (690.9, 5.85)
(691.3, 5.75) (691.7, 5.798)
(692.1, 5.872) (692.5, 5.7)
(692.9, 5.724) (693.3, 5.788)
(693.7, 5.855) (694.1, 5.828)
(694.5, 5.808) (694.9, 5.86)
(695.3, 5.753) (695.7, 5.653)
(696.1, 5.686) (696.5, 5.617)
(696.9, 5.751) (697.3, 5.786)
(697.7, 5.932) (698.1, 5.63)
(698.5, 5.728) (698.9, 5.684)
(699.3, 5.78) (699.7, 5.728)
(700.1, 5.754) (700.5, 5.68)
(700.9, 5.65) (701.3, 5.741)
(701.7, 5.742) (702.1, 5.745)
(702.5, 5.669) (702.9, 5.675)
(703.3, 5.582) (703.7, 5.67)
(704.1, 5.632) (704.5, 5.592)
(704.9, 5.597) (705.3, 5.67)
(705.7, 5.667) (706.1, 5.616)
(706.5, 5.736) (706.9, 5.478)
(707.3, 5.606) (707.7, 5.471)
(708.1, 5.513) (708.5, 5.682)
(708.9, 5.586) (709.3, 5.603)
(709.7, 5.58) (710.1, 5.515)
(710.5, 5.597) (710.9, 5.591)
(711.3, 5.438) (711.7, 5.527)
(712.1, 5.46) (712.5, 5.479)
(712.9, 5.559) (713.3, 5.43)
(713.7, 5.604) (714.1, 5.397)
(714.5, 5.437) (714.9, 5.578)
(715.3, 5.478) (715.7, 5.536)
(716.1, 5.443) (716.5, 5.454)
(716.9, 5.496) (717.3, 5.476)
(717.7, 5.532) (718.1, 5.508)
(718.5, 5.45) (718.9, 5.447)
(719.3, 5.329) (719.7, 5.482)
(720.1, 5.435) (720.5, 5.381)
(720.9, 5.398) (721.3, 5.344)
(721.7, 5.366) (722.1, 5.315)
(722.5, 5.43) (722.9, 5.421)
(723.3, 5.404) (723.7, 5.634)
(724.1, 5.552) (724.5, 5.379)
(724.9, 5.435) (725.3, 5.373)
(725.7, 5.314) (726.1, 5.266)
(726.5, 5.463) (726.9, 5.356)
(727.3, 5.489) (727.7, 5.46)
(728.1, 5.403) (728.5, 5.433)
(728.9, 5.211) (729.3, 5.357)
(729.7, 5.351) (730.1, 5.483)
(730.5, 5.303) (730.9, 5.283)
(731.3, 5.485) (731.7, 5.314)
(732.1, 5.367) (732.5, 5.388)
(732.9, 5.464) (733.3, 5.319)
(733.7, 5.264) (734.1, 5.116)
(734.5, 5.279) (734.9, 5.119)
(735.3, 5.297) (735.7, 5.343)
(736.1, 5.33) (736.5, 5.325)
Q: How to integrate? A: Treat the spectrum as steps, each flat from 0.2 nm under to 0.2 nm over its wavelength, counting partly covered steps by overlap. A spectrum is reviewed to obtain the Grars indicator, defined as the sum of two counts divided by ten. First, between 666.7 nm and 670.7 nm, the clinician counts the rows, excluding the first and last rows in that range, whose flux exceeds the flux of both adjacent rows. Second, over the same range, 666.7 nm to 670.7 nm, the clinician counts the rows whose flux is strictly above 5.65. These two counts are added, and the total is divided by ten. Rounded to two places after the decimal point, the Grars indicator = 1.30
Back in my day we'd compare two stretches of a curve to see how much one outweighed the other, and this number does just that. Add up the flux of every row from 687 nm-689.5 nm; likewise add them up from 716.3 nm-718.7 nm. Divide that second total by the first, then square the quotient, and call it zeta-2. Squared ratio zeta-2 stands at 0.88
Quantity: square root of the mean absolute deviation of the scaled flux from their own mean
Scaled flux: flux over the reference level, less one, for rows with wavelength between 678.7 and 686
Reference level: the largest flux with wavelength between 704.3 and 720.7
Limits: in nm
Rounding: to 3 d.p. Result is 0.112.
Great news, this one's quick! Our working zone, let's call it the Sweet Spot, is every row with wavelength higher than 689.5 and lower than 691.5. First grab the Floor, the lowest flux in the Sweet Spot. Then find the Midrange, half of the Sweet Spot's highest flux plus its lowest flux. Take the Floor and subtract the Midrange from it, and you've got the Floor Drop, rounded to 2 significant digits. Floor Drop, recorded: -0.060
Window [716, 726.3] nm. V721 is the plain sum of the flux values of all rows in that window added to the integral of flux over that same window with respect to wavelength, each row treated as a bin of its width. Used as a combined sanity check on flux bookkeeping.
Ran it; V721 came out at 197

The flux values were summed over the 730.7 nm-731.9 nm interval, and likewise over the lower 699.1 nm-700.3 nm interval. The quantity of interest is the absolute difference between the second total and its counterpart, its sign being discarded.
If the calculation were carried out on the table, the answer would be 1.2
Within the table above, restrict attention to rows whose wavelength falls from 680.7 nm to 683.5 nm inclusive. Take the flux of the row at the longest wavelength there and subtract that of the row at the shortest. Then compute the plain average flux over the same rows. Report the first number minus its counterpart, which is -5.89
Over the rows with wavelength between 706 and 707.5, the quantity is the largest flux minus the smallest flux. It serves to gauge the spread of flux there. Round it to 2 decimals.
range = 0.26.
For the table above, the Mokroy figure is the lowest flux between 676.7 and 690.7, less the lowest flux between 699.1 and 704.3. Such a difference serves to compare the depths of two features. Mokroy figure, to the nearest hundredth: 0.15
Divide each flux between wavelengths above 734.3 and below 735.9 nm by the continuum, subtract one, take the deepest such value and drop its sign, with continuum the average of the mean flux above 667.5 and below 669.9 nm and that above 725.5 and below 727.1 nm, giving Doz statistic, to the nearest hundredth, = 0.10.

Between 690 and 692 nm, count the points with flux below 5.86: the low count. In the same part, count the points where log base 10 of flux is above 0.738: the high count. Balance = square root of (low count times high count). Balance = 4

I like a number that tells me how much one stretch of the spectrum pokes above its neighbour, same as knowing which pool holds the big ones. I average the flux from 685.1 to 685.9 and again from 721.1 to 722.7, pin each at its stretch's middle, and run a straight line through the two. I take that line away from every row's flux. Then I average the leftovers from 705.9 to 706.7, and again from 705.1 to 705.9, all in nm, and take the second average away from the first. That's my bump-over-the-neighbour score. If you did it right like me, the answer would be 0.018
